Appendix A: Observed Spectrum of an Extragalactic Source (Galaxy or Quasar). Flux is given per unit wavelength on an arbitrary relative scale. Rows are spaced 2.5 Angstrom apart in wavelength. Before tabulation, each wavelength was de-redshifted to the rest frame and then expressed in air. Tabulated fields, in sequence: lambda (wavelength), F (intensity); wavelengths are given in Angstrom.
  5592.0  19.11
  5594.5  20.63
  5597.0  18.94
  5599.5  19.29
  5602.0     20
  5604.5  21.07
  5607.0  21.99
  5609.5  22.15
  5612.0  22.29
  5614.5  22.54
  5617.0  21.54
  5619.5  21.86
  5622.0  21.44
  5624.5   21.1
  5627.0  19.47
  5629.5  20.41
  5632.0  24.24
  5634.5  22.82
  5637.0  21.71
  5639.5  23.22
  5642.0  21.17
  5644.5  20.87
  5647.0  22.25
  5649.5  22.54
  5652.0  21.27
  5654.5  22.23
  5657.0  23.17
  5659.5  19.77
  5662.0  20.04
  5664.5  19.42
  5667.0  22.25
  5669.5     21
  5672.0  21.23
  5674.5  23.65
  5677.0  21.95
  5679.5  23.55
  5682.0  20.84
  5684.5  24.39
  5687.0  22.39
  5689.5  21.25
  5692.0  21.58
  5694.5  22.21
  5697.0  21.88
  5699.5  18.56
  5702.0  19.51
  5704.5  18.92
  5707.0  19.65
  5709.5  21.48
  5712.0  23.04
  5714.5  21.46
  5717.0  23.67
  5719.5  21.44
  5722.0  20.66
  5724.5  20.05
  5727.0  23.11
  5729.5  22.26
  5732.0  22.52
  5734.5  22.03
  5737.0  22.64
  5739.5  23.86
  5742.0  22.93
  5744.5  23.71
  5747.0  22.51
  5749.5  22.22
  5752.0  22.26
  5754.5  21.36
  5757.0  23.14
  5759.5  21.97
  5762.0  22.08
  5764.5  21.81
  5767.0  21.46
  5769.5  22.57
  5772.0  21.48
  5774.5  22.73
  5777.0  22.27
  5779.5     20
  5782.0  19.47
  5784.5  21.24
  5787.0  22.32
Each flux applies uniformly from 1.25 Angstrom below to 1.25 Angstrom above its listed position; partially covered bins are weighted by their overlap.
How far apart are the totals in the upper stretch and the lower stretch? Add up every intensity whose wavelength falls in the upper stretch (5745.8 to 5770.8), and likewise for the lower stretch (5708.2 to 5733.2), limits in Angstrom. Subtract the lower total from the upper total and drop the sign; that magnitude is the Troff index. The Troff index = 2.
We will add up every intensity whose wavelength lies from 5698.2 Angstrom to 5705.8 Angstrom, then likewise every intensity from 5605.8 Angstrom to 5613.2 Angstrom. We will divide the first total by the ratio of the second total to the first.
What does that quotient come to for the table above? 49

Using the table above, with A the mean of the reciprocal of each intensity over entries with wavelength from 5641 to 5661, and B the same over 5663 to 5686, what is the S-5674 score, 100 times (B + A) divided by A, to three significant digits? 199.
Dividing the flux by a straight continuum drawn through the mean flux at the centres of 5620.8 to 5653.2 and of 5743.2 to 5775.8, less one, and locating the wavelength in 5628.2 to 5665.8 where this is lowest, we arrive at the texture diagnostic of 5664.5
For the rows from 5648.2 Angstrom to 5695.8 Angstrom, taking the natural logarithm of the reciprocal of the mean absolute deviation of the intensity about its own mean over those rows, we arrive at -0.06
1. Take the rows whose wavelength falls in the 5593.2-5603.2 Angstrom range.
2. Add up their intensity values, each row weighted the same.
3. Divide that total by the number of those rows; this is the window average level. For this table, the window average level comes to 19.7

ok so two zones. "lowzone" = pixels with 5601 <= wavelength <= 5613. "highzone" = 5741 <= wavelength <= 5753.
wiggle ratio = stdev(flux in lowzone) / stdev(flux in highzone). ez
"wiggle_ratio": 1.6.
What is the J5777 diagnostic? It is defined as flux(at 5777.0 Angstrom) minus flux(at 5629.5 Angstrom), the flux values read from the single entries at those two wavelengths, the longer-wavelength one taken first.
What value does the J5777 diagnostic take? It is 1.9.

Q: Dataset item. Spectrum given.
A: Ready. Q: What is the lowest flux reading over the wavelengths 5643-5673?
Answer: 19.42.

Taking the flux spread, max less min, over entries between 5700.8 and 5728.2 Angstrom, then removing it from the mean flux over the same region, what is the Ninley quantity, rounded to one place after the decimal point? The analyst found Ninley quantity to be 16.4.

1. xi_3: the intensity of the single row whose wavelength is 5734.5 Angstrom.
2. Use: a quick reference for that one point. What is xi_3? 22.03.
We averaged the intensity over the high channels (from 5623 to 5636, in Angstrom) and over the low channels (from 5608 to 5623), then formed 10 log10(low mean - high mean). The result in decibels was -4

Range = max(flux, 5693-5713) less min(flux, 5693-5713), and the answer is 4.5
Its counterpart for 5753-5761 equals 1.8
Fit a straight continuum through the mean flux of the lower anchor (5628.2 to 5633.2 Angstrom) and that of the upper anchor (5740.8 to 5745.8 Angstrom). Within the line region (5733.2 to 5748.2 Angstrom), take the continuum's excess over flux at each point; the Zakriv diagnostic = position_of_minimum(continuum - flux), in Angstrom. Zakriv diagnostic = 5739.5 Angstrom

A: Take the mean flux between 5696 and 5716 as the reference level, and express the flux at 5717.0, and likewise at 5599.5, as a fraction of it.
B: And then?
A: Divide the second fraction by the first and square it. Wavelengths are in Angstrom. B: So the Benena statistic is 0.66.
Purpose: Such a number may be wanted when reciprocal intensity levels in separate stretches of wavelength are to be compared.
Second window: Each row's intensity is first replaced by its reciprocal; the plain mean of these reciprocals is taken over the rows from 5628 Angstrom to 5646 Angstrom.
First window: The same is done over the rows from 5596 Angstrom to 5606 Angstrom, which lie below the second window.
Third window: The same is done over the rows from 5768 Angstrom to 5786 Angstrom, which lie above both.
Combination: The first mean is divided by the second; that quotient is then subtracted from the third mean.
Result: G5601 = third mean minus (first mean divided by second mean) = -1.06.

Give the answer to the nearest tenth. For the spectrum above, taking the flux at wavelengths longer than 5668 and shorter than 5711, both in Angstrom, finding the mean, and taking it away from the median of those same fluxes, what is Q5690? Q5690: 0.1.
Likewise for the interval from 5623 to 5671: -0.3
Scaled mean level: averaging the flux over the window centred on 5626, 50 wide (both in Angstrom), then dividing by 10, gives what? 2.17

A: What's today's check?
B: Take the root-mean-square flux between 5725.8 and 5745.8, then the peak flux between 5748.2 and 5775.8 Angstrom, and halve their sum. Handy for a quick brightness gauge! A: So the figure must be 23.0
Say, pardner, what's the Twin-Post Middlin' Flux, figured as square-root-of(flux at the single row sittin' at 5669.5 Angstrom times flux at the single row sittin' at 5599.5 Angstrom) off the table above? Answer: 20.1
